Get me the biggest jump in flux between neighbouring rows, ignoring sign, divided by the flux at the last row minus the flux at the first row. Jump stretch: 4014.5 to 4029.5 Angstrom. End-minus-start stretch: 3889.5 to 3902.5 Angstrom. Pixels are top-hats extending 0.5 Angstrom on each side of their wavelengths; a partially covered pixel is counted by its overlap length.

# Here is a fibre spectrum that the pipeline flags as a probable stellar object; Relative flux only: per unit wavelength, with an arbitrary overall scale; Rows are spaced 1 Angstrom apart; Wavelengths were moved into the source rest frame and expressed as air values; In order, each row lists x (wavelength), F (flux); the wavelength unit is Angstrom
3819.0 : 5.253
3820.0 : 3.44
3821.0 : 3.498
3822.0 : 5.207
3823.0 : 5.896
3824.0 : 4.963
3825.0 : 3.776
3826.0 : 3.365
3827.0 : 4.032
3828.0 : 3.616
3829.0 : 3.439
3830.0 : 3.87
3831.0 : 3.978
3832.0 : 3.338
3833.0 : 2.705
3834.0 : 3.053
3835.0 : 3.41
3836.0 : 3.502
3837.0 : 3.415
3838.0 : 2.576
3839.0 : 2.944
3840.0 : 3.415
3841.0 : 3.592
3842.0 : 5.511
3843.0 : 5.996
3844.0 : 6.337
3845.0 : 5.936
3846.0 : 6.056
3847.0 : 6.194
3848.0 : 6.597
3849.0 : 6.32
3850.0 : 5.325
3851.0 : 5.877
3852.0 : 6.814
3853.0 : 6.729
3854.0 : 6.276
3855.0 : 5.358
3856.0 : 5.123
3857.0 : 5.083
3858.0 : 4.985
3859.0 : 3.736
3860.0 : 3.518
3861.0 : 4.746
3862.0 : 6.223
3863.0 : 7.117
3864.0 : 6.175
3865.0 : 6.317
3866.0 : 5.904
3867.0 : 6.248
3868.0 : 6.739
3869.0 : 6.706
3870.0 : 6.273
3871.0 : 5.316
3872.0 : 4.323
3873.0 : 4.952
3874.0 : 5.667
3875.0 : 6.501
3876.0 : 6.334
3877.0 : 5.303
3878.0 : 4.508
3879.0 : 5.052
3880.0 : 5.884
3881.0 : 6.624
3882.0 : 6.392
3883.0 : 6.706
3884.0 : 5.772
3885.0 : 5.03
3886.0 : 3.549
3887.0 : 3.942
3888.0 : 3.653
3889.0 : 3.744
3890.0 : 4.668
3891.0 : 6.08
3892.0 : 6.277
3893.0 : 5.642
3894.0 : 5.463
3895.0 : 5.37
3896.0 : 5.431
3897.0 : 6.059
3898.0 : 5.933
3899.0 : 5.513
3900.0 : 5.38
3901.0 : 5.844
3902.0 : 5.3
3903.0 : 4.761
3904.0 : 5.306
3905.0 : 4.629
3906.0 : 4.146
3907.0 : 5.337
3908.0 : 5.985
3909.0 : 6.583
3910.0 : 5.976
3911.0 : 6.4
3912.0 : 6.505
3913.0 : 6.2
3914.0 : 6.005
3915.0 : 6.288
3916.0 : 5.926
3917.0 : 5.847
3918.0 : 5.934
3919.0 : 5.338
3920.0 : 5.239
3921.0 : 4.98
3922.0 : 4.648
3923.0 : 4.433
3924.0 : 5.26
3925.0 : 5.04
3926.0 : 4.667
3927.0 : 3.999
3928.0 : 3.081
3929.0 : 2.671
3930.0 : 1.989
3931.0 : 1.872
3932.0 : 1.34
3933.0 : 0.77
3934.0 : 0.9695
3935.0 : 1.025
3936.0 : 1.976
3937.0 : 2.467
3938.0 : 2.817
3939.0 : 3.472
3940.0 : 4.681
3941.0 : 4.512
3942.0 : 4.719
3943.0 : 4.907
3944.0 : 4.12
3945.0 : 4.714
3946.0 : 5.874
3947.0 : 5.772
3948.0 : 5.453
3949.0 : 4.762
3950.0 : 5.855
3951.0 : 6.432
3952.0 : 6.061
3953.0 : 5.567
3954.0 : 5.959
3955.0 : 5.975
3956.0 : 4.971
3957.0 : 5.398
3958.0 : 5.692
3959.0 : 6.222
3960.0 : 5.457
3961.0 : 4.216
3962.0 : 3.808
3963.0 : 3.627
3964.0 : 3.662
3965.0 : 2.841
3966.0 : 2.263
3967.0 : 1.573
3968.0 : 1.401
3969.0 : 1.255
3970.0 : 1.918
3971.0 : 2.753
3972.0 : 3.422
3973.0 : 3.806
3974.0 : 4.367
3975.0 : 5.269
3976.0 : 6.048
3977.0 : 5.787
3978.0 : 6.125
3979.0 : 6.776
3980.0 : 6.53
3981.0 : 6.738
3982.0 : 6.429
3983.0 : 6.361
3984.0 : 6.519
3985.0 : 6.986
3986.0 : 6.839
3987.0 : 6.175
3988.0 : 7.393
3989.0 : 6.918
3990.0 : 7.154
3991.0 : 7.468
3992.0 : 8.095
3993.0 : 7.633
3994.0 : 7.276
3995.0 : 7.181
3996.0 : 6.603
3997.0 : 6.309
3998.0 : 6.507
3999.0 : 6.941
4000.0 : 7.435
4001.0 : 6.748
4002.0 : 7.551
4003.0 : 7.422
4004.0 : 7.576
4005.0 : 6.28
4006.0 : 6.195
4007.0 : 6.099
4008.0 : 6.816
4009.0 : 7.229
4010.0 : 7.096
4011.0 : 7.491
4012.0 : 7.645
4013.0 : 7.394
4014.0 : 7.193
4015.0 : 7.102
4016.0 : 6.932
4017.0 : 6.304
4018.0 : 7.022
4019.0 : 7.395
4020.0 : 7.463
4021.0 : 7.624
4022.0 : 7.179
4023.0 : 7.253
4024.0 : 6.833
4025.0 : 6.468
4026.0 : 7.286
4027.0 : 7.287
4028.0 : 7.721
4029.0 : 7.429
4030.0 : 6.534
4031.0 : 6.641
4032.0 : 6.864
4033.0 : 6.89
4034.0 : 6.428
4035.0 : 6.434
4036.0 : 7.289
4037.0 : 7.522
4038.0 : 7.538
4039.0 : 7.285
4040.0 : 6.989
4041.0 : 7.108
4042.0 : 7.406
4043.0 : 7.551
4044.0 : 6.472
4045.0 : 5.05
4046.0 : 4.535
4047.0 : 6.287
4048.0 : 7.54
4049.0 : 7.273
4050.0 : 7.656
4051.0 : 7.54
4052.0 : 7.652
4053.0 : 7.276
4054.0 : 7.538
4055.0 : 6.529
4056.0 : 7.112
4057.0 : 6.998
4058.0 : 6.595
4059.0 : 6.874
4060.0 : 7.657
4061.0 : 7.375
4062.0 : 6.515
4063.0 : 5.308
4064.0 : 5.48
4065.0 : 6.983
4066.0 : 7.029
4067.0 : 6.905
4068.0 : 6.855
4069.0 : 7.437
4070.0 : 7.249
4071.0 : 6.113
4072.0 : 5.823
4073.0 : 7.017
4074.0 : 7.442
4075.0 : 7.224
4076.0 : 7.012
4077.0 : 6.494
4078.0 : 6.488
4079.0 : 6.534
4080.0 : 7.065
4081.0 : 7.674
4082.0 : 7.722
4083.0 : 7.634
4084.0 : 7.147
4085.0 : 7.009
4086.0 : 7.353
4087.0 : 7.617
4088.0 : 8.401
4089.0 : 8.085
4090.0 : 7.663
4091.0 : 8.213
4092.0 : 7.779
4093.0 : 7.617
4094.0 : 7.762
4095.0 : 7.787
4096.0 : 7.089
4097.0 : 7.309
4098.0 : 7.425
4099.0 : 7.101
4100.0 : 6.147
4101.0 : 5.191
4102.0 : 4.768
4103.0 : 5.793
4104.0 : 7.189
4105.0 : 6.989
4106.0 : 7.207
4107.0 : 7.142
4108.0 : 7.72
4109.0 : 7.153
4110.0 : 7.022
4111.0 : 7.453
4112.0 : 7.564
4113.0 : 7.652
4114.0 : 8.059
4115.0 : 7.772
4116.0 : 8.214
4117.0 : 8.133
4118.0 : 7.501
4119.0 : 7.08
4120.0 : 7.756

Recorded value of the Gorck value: 1.3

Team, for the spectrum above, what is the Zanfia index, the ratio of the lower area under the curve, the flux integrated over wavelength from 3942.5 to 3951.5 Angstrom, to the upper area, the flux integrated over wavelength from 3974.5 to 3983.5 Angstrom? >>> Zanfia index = 0.85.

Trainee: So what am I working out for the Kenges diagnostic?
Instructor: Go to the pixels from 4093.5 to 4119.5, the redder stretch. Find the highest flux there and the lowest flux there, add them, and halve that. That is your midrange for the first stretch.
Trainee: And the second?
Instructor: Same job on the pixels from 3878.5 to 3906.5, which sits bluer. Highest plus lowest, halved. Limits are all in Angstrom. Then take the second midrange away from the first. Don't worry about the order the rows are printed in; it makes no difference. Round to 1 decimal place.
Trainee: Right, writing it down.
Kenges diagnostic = 1.4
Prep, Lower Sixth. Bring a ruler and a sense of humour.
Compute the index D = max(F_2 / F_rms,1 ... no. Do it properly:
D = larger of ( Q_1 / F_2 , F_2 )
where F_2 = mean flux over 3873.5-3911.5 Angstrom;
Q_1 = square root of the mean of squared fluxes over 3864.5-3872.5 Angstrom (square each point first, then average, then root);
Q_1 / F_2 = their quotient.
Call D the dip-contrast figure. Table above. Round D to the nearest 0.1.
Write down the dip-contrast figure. 5.4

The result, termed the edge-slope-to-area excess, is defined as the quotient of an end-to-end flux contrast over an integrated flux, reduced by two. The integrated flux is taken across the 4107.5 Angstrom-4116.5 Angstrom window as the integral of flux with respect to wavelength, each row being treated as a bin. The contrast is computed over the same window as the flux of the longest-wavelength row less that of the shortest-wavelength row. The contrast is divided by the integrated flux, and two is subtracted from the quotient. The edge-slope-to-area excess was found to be -1.99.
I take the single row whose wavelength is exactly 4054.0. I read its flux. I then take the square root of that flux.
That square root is 2.75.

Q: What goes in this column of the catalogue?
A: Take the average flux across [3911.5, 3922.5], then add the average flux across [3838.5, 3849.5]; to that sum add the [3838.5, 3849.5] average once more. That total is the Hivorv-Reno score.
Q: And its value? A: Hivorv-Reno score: 16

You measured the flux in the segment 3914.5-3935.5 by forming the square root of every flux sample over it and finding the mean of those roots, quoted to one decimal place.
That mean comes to 1.9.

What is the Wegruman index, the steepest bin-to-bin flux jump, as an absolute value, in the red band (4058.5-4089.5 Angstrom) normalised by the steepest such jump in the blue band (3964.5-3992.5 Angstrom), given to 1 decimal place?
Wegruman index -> 1.2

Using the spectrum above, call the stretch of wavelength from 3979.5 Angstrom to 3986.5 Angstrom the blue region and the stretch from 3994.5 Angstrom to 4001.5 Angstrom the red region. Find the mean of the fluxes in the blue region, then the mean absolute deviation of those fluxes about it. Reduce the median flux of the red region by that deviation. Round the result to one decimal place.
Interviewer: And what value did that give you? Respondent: 6.6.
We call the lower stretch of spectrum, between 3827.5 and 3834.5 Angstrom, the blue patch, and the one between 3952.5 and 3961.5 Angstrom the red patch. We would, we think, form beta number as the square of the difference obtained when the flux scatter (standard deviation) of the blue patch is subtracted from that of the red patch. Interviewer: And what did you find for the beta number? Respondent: 0.02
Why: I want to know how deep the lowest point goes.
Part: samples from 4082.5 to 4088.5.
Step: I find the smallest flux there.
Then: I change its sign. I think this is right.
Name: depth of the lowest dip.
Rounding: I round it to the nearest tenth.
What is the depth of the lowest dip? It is -7.0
